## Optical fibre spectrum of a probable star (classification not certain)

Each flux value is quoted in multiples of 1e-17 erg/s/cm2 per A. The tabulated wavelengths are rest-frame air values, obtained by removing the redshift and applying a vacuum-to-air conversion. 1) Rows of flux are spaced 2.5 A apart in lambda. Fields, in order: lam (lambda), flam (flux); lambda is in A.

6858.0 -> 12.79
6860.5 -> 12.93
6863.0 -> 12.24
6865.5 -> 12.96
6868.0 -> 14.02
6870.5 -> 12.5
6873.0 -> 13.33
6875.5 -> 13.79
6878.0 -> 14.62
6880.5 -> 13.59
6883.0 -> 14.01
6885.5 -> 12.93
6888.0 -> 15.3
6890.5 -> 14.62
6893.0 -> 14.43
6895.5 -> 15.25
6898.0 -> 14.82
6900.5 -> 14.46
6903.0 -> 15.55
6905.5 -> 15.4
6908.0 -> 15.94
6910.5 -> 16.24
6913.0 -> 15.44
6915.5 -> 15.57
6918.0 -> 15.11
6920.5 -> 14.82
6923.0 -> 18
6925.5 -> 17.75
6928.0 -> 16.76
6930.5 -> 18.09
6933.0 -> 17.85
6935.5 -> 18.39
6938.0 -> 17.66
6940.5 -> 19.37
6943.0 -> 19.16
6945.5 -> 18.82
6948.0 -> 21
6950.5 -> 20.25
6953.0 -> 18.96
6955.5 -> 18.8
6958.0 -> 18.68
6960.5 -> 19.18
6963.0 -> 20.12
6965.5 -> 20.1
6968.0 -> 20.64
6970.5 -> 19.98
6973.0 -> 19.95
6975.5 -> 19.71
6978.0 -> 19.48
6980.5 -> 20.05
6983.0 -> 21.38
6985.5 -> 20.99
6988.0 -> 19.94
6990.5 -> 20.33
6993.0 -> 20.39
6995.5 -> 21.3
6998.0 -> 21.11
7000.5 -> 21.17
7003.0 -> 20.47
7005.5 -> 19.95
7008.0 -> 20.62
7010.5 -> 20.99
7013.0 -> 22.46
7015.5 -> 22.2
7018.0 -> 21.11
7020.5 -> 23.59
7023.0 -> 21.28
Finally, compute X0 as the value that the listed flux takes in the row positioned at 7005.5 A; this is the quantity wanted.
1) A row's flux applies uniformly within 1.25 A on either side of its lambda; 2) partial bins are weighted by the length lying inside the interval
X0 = 19.95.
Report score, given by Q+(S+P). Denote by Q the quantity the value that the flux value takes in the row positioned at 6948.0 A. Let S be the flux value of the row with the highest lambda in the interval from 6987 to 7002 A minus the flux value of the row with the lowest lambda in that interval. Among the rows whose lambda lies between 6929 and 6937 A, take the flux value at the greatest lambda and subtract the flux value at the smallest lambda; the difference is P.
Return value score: 23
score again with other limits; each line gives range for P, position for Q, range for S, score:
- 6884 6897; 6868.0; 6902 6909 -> 17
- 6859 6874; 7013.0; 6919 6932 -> 26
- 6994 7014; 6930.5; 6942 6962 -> 19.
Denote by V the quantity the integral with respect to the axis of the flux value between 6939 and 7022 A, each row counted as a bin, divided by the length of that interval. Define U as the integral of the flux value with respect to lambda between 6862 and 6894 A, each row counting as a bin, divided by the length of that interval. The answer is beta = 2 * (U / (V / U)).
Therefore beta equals 18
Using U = 14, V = 20.4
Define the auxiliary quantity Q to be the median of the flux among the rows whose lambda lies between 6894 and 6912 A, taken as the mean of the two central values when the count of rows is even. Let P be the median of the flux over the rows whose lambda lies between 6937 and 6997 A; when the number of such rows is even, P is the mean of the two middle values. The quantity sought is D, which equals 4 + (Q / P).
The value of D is 4.77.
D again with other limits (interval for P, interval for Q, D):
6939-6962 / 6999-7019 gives 5.10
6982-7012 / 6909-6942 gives 4.85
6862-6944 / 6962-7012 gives 5.34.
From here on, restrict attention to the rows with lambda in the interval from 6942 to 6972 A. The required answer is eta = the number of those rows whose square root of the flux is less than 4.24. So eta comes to 0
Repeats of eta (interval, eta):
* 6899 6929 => 11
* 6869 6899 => 12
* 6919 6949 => 5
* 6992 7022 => 0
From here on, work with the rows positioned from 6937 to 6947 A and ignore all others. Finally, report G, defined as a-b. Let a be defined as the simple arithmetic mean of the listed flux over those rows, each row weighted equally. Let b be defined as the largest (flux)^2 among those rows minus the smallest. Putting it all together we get -45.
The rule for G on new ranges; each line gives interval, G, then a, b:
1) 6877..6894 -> -53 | 14.2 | 67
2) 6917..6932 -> -91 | 16.8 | 108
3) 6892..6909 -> -31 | 15.1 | 46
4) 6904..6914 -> -11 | 15.8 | 27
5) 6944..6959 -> -73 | 19.4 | 92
